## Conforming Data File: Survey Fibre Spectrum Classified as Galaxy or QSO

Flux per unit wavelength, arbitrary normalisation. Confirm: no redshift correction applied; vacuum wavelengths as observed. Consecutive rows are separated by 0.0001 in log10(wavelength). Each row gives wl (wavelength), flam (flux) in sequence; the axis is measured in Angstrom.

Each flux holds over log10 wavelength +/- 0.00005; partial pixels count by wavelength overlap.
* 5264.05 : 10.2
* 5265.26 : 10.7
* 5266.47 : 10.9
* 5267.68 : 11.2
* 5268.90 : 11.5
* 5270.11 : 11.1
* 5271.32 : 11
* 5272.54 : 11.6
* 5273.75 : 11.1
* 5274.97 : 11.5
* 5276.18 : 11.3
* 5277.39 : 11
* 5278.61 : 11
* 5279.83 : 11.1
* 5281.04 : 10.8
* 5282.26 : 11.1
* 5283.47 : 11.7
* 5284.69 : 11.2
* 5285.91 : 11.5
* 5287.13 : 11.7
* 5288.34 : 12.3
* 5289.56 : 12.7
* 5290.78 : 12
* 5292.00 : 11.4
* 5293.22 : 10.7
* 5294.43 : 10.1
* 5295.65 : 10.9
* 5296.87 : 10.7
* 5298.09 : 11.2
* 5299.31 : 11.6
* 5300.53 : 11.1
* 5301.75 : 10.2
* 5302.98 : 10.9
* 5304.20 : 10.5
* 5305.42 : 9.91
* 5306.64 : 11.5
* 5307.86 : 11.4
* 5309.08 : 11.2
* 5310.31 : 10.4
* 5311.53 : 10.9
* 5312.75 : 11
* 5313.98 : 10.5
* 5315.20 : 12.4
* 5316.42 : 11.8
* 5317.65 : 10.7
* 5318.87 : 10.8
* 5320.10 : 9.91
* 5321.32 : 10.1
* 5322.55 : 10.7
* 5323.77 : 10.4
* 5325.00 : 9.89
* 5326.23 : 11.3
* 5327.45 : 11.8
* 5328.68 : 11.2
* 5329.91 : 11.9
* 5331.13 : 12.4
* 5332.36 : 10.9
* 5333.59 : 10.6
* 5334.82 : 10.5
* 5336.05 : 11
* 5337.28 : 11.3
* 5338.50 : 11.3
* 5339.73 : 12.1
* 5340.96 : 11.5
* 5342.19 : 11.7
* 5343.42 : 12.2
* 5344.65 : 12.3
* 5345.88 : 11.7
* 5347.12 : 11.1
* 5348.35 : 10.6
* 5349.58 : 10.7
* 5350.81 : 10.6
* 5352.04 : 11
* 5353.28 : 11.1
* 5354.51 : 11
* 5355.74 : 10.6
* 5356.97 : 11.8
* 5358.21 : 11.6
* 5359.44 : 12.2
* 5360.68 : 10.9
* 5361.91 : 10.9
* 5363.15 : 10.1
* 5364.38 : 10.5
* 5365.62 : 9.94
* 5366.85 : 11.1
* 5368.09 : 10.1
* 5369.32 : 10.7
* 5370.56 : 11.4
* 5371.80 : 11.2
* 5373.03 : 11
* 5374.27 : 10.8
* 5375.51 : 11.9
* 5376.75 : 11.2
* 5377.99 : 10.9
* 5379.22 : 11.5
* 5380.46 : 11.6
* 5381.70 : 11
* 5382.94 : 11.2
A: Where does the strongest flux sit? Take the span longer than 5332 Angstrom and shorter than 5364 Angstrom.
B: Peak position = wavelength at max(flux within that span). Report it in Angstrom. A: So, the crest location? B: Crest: 5344.65 Angstrom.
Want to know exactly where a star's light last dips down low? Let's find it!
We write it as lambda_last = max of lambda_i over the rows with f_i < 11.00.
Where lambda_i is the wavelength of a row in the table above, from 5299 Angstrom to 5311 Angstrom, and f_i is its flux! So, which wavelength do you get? 5310.31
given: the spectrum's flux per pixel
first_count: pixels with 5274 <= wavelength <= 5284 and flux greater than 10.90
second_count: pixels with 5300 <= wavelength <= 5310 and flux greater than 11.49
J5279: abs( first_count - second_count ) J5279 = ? 6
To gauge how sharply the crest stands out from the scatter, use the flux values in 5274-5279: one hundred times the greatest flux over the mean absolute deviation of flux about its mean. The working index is 5750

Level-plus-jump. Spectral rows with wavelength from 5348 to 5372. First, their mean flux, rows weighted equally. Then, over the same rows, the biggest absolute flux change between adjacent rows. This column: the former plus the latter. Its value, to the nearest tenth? 12.2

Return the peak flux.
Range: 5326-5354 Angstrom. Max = 12.4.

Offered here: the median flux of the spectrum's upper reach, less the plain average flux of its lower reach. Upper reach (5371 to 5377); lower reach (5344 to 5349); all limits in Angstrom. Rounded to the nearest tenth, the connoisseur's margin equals -0.2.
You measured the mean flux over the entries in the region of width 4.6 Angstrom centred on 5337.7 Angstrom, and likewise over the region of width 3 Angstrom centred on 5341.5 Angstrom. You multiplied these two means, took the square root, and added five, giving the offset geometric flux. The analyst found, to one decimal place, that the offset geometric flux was 16.5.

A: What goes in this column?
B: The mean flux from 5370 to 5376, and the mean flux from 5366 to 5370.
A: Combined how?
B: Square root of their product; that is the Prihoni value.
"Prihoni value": 10.9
